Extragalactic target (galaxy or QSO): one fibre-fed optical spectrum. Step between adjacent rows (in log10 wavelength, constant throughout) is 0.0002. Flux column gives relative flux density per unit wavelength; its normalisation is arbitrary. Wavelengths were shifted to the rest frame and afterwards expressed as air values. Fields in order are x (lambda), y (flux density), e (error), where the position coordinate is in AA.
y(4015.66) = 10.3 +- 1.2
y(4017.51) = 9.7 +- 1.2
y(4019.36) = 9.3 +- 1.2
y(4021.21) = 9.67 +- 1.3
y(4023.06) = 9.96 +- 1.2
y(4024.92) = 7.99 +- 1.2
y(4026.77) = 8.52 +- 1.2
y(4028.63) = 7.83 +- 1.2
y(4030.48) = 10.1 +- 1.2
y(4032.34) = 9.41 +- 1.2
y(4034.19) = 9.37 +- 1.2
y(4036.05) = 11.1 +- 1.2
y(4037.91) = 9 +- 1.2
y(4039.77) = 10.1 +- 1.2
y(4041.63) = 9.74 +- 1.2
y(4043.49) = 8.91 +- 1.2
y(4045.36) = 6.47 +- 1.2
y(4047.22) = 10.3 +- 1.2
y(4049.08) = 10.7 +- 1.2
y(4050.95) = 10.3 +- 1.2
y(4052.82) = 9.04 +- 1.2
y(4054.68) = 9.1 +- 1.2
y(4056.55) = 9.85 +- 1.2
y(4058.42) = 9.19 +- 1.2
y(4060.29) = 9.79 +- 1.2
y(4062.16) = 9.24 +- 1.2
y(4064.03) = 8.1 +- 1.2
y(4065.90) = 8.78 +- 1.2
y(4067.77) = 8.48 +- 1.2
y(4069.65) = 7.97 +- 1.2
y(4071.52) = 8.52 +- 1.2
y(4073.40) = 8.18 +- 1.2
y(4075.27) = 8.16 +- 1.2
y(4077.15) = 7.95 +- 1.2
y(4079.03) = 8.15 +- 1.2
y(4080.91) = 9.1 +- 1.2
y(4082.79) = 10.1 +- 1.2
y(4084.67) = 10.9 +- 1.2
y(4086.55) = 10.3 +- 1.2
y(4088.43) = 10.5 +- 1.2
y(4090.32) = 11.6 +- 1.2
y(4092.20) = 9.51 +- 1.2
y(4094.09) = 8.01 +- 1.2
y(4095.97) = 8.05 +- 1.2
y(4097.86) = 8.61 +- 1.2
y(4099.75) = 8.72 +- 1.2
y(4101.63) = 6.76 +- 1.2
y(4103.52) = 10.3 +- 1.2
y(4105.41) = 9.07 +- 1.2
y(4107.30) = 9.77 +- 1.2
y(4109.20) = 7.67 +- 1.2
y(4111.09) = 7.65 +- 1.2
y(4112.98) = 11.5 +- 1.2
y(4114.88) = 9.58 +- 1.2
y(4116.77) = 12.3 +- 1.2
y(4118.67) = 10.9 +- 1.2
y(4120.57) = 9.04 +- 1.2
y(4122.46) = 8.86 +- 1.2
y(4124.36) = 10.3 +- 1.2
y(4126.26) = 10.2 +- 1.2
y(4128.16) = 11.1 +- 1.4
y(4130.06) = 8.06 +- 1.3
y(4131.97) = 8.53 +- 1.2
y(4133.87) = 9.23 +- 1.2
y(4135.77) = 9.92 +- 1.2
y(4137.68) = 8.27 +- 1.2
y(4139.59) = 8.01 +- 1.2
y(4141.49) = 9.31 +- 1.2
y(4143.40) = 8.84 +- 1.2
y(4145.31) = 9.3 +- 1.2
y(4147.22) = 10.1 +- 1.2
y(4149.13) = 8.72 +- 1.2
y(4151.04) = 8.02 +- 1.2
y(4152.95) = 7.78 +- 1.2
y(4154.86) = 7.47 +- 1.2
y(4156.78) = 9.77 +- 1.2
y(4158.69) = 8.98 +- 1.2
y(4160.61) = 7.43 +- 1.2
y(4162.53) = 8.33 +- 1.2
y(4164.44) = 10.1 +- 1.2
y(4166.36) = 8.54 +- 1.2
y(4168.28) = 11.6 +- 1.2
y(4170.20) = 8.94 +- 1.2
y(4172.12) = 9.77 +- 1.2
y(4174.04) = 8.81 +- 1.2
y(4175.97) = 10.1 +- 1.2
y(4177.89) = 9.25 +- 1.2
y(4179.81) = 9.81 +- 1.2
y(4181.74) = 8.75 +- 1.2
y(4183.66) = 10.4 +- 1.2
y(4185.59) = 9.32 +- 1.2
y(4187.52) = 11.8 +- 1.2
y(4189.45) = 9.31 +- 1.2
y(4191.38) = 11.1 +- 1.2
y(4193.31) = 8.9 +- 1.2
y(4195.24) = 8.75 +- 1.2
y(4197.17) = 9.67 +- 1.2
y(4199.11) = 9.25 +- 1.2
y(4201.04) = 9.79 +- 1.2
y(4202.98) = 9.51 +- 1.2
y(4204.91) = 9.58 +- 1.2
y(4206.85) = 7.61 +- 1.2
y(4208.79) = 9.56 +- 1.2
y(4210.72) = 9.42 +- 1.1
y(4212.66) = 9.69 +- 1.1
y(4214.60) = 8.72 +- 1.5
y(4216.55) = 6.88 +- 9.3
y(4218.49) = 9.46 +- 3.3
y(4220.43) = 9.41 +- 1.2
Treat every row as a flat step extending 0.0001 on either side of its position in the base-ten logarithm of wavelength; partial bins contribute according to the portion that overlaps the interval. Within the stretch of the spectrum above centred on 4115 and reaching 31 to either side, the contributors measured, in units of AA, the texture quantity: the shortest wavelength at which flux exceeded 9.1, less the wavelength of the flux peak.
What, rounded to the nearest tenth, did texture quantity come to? -32.1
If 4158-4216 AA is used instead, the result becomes -23.1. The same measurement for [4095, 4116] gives -9.5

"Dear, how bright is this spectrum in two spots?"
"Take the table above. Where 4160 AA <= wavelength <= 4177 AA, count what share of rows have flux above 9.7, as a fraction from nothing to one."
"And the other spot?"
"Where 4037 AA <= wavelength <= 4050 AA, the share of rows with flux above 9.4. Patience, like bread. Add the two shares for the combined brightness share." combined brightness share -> 1.02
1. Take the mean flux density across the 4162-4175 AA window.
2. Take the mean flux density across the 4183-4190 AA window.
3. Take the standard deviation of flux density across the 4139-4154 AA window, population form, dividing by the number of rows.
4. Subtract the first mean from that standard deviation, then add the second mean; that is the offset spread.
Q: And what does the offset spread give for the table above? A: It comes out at 1.51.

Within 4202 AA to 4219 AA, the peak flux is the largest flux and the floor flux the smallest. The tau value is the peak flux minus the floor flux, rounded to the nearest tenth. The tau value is 2.8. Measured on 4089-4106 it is 4.8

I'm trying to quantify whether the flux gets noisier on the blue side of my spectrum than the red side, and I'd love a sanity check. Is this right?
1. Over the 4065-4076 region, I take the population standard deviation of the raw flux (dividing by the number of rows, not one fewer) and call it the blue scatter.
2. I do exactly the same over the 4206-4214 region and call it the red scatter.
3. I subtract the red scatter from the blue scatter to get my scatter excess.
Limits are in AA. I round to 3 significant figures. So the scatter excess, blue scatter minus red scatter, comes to -0.577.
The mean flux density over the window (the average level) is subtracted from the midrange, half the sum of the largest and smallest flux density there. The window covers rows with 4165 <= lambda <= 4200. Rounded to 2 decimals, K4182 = 0.50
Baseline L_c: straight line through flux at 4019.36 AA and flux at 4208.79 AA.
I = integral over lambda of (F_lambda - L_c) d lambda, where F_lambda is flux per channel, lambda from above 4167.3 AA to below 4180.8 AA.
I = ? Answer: 3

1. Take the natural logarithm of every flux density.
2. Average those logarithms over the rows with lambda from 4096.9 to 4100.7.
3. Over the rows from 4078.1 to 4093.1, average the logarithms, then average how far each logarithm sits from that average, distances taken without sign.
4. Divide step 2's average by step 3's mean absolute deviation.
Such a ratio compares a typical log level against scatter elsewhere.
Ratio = 25.5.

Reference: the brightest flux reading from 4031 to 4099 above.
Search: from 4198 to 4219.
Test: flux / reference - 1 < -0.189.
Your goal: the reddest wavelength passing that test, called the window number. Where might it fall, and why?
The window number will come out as 4216.55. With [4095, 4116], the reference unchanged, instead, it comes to 4111.09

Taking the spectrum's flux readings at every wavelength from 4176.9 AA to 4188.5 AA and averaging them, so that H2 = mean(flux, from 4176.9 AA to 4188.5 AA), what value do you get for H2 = 9.9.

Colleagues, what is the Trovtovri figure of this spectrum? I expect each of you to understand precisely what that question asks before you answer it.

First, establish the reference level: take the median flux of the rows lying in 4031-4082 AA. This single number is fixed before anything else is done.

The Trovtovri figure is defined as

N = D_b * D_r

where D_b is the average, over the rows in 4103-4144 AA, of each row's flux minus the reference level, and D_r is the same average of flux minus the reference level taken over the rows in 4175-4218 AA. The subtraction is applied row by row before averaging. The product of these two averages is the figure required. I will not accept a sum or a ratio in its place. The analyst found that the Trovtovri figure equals 0.12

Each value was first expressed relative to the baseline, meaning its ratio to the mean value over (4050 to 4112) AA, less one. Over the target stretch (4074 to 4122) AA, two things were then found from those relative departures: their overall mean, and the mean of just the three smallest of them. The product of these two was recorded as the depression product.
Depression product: -0.007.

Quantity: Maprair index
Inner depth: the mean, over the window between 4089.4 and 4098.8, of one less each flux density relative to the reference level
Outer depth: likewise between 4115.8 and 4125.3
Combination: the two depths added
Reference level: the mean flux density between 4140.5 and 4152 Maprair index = -0.15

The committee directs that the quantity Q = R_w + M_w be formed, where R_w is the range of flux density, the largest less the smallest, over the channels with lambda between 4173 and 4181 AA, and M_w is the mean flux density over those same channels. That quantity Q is 10.8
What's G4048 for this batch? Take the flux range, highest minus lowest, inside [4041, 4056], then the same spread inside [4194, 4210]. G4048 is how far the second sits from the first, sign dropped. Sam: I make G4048 2.05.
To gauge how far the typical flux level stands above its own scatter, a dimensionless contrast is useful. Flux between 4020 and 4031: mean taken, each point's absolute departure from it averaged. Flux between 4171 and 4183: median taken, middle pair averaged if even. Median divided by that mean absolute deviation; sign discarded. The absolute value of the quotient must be 10.6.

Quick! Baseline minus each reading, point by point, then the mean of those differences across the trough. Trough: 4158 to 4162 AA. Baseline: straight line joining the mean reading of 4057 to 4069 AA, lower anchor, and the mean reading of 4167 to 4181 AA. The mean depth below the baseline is 1.4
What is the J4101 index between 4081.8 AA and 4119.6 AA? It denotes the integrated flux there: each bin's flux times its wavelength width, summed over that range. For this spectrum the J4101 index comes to 362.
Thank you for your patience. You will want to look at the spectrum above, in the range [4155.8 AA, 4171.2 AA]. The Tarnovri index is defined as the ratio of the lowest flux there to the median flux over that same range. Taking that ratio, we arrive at 0.829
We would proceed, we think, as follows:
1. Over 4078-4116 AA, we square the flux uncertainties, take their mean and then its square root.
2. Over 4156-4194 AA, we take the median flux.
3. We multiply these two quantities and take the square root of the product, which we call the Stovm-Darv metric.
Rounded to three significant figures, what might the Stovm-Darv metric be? 3.34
